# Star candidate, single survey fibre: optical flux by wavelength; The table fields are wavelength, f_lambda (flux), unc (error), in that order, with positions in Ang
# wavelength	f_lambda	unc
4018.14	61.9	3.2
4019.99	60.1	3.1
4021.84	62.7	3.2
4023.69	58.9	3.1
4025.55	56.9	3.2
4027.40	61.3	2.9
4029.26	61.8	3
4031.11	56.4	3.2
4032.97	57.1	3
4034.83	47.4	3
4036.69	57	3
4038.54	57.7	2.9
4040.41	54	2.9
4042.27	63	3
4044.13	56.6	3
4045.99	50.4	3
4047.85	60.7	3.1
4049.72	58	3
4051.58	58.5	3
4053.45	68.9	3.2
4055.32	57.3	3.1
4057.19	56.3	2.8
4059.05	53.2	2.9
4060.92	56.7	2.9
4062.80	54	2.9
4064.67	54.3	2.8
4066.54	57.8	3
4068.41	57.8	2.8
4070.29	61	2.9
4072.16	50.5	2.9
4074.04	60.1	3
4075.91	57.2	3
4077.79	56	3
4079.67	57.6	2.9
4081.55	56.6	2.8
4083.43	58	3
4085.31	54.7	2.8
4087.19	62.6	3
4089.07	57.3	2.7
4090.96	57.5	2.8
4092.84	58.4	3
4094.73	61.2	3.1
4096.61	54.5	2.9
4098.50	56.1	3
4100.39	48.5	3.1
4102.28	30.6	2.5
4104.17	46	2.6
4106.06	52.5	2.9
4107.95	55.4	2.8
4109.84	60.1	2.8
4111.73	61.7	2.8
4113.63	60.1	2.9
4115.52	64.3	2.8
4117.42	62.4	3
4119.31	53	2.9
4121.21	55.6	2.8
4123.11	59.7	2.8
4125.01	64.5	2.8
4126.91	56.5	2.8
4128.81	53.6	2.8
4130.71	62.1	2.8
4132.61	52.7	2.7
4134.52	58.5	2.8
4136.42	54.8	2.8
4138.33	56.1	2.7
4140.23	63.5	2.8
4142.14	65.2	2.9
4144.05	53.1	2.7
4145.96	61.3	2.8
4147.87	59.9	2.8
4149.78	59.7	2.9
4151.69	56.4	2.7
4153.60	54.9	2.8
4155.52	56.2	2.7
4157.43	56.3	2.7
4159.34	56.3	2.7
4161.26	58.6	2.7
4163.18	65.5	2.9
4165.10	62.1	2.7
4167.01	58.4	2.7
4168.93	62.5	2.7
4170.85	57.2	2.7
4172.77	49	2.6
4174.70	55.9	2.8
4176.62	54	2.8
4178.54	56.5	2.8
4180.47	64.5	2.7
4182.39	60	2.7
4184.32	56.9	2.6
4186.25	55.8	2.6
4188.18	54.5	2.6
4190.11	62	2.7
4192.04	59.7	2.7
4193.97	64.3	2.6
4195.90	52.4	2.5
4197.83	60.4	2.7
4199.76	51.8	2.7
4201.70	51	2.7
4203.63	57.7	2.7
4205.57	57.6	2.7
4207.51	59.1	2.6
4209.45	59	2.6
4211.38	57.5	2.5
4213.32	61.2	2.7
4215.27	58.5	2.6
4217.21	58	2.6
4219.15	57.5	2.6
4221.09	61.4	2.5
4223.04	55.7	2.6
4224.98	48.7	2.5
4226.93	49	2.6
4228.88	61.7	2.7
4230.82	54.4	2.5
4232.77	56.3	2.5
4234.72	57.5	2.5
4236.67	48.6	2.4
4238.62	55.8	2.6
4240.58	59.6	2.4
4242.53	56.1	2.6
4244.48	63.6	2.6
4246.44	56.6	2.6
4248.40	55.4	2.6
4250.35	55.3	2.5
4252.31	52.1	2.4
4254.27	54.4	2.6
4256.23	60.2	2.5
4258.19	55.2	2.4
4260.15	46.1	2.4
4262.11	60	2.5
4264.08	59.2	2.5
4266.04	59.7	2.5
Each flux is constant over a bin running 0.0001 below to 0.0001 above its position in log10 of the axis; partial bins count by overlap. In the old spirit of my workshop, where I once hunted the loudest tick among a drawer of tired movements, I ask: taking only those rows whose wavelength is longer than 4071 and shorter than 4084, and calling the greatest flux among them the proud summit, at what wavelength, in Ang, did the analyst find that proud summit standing 4074.04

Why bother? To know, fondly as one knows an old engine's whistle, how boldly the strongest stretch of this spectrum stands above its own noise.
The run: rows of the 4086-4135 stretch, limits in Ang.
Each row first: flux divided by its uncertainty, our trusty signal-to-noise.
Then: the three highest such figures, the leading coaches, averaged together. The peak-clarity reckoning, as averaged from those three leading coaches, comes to 22.7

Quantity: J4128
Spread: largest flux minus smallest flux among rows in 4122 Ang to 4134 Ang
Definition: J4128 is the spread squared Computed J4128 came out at 139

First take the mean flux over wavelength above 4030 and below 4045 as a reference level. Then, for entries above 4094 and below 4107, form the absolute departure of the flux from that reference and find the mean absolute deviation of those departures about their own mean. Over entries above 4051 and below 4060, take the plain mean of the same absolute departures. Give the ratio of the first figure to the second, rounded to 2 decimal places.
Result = 1.50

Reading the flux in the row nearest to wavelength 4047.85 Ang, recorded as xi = 60.7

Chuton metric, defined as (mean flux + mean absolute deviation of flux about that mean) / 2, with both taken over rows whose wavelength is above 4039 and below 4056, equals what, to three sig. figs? 31.2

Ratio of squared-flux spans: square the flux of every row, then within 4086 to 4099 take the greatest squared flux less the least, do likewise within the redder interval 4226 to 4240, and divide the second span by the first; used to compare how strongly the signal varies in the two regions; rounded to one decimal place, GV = 1.5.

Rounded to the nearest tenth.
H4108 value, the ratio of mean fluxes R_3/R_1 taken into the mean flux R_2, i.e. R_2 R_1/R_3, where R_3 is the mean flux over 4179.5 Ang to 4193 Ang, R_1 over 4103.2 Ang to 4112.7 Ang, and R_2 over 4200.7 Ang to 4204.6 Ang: 50.7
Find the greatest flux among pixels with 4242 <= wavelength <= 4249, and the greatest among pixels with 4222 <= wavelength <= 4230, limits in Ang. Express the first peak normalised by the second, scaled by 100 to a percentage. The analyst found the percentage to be 103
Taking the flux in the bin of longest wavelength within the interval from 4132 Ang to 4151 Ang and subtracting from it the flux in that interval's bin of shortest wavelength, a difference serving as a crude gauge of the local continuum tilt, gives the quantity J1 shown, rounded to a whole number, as 7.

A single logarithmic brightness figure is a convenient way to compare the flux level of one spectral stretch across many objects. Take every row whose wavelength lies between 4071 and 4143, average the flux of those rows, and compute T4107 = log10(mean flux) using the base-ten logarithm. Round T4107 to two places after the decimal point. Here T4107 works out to 1.75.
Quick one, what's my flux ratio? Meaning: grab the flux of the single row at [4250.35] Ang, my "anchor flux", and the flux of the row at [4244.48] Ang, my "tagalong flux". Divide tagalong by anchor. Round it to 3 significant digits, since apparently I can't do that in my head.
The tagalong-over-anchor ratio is 1.15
